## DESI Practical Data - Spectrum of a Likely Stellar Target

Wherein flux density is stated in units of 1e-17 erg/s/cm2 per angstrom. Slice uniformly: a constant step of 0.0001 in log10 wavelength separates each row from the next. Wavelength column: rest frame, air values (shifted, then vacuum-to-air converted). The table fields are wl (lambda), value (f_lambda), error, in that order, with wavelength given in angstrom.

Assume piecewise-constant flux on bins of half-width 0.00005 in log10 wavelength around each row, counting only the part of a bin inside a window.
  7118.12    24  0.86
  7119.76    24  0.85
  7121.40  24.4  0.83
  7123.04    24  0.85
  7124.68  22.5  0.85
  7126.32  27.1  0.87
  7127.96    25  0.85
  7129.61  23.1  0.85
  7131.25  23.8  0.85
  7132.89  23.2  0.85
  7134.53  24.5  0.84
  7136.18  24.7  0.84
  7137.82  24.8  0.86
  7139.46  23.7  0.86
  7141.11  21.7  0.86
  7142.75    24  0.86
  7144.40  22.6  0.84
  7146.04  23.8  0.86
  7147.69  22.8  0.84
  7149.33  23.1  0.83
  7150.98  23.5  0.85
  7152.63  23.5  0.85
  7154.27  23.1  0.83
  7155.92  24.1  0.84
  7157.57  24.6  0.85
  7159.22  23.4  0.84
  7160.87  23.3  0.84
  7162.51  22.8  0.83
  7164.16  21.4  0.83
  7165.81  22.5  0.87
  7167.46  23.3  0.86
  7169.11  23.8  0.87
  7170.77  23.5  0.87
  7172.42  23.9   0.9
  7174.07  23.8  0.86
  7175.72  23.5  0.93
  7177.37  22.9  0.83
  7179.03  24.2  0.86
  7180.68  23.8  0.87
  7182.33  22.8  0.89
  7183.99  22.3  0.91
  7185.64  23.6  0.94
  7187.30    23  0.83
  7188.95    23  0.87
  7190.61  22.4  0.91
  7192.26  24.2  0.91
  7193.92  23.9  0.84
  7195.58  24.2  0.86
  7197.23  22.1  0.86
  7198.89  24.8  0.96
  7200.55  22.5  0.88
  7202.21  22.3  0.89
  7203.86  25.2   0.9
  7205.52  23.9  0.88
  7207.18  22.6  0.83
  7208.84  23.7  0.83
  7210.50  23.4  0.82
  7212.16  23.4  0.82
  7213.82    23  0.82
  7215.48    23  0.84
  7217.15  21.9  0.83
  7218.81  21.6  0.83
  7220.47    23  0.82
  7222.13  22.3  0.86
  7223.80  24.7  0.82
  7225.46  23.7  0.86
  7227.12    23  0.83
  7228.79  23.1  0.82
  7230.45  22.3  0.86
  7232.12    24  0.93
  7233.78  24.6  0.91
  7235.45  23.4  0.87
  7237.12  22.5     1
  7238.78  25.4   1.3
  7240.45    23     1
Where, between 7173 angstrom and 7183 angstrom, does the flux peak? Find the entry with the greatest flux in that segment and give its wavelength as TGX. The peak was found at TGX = 7179.03 angstrom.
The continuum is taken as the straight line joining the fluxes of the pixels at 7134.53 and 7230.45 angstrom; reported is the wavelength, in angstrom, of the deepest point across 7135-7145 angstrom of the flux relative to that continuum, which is 7141.11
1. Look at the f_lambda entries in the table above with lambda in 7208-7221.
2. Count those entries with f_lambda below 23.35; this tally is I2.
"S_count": 5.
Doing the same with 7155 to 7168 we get 5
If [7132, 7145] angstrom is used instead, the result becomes 3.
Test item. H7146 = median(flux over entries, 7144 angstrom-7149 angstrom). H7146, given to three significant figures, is 22.8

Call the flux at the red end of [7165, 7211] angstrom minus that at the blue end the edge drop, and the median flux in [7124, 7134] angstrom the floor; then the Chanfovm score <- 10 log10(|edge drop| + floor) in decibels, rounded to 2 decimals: 13.87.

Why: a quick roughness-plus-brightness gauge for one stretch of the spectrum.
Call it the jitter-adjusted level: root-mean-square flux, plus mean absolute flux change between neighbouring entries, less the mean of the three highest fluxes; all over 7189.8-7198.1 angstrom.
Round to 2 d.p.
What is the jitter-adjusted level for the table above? 0.40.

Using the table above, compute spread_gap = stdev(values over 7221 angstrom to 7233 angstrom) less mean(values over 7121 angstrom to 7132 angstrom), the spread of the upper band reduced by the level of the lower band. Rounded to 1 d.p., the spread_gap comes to -23.4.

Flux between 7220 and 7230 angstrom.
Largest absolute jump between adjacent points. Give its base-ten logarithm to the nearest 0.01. 0.38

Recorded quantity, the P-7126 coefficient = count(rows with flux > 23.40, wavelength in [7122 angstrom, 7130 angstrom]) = 3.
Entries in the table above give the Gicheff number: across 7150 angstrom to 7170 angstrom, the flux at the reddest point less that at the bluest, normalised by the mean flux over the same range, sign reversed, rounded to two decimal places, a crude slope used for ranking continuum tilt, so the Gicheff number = -0.01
